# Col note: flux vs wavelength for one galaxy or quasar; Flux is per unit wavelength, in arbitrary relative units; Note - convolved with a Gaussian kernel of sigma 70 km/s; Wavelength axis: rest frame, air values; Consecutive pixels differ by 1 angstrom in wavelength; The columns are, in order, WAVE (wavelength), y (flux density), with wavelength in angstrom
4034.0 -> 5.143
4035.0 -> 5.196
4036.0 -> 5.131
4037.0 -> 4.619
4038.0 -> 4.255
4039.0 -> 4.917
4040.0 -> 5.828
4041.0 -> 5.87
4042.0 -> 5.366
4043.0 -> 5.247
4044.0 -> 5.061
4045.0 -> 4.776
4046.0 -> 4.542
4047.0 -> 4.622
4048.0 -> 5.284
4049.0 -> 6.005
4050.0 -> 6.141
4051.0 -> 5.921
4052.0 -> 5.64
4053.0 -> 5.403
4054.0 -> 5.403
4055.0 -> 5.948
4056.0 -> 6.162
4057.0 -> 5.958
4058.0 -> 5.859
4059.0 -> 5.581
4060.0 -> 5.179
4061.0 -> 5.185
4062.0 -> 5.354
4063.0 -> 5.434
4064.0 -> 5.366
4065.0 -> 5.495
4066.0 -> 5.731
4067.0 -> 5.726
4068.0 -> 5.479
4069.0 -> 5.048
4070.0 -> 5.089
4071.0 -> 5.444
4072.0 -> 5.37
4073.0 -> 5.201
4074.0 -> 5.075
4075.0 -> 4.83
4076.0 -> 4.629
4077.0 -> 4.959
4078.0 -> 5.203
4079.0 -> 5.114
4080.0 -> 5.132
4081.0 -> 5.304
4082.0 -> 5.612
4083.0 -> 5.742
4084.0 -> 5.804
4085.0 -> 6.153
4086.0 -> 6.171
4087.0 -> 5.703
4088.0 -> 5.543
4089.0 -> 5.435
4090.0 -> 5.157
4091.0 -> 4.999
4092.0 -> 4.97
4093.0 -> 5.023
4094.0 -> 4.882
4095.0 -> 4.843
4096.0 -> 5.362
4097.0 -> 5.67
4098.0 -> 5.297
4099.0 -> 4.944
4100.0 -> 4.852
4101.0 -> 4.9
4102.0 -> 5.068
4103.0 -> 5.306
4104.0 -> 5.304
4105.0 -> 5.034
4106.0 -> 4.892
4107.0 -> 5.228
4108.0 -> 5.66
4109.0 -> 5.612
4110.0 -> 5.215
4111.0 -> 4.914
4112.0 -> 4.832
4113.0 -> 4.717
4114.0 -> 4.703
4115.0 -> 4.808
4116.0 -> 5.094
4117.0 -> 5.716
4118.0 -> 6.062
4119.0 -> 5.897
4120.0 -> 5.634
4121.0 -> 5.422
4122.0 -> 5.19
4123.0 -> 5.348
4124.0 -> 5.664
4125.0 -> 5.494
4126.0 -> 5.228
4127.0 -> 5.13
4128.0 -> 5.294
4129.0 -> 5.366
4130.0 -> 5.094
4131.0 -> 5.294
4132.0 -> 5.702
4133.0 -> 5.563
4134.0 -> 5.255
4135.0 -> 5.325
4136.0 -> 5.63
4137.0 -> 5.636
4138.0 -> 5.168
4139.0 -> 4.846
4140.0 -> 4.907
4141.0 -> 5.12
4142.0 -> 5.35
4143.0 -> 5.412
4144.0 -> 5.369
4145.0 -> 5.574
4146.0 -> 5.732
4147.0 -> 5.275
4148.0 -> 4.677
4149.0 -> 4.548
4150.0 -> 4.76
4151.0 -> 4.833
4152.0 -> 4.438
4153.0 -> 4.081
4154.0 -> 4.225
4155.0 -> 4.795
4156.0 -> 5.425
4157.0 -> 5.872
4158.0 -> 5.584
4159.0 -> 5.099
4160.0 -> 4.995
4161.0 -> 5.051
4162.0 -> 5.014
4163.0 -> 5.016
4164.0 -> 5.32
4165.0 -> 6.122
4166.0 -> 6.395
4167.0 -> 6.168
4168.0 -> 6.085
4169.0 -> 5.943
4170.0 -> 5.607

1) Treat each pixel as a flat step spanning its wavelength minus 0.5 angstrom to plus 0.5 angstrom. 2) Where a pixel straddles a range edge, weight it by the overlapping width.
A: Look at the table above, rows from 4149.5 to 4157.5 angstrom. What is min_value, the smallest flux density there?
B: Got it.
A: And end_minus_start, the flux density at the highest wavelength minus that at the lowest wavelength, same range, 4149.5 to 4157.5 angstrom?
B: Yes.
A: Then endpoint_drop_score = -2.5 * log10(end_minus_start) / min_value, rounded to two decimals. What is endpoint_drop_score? -0.03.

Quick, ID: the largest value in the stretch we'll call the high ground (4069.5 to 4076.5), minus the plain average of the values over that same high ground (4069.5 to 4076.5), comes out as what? 0.4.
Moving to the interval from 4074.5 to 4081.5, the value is 0.3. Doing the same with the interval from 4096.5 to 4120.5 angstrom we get 0.8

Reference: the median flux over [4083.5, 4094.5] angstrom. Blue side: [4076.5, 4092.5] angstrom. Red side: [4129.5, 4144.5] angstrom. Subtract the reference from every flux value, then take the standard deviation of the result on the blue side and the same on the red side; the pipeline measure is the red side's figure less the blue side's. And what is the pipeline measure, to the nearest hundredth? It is -0.14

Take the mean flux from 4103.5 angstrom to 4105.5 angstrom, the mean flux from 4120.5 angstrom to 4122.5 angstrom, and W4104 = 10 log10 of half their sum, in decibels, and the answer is 7.19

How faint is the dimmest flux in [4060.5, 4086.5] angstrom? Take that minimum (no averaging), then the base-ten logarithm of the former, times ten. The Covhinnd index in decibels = 6.65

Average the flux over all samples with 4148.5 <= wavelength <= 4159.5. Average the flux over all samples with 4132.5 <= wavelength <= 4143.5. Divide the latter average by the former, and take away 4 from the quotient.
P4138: -2.92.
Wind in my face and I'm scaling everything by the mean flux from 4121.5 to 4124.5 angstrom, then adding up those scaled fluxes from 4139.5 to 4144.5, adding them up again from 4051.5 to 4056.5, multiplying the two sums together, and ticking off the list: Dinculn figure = 25.6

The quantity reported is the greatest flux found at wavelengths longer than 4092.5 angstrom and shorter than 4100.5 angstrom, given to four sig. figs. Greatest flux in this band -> 5.670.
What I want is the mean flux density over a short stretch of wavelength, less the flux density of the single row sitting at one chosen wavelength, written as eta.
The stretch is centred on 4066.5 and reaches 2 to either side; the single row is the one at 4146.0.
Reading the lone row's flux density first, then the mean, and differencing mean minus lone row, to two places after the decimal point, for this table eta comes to -0.12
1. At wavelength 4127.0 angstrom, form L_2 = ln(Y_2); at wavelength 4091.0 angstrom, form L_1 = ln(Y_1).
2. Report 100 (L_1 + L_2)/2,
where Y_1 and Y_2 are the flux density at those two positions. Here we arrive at 162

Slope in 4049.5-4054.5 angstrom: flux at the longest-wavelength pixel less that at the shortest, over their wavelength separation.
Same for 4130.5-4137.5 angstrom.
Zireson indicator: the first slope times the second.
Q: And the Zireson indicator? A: -0.011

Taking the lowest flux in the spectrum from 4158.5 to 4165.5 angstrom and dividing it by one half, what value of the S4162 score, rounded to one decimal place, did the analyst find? 10.0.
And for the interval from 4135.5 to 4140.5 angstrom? 9.7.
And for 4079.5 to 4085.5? 10.3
